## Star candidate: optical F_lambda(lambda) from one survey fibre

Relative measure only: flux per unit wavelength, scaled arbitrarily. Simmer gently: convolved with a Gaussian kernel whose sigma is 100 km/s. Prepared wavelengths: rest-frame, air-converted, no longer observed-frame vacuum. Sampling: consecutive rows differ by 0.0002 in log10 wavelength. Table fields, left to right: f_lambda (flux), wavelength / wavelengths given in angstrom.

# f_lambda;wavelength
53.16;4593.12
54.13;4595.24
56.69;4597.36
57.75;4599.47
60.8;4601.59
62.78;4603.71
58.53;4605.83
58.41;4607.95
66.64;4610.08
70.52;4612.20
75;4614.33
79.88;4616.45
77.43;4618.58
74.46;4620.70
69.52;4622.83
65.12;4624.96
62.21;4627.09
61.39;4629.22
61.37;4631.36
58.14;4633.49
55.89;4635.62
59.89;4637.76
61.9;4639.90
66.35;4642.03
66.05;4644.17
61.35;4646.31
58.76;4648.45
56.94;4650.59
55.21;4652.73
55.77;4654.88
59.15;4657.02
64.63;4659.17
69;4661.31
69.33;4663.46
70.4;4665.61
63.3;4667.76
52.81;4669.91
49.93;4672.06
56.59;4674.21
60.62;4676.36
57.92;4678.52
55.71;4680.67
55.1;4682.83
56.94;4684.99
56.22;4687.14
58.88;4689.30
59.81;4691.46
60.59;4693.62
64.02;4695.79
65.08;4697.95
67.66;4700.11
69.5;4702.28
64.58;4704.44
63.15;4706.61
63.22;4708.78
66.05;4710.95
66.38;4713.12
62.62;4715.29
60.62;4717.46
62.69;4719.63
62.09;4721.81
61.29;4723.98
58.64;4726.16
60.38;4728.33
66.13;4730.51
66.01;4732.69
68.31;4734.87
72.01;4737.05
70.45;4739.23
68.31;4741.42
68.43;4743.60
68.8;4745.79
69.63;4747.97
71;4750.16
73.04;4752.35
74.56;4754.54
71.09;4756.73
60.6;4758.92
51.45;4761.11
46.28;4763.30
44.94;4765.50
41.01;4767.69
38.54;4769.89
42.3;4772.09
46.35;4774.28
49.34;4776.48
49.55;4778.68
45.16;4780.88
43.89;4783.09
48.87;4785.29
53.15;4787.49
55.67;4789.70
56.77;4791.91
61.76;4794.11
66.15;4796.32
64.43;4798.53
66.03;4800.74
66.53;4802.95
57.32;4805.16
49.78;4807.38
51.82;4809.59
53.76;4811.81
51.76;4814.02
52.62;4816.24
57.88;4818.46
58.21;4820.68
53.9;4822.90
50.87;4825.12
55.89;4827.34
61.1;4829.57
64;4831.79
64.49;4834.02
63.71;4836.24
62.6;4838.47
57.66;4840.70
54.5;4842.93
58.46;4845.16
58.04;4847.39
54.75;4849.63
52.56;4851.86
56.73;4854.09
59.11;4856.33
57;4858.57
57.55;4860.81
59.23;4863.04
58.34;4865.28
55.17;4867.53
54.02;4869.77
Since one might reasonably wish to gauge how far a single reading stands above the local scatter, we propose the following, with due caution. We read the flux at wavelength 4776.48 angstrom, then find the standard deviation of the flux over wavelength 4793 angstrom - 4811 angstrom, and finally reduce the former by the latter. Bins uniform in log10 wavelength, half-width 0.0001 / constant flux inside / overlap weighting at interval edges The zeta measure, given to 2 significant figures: 43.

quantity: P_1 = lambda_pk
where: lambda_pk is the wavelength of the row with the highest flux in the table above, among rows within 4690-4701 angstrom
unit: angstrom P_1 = 4700.11 angstrom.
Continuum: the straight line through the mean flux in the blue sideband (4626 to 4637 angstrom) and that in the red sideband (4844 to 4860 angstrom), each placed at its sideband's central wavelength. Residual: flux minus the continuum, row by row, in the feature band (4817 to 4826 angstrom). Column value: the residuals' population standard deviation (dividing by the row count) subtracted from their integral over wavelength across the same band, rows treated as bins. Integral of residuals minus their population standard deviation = -20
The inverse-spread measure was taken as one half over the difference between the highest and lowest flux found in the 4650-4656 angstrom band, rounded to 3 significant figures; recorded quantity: 0.289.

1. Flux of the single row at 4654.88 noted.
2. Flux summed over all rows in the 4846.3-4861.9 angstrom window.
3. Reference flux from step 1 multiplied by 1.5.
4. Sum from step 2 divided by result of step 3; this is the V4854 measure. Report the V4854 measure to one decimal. 4.7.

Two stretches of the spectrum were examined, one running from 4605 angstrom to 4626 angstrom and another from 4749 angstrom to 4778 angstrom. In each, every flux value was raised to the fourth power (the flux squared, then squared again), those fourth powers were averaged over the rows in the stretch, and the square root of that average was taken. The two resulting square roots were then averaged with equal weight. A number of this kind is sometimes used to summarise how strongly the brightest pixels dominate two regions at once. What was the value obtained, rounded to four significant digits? 4236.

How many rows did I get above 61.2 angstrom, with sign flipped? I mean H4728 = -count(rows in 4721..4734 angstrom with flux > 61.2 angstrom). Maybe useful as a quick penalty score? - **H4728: -4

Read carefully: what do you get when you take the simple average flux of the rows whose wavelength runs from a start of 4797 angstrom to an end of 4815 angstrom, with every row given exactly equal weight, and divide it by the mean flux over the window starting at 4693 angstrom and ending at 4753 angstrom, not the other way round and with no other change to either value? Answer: 0.88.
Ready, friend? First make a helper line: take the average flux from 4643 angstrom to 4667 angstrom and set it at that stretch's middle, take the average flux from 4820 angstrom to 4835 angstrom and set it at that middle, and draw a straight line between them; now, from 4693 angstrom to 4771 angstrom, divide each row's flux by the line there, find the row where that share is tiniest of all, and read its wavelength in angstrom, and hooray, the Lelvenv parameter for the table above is 4769.89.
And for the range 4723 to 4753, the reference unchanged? 4726.16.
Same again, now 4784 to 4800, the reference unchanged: 4785.29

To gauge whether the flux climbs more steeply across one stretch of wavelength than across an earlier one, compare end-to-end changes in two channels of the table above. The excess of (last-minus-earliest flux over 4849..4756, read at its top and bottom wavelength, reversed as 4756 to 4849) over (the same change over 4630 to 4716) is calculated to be -14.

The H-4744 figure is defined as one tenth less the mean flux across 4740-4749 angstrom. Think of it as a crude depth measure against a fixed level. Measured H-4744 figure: -69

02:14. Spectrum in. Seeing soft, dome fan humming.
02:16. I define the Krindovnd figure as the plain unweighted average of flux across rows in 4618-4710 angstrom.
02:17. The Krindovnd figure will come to 62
